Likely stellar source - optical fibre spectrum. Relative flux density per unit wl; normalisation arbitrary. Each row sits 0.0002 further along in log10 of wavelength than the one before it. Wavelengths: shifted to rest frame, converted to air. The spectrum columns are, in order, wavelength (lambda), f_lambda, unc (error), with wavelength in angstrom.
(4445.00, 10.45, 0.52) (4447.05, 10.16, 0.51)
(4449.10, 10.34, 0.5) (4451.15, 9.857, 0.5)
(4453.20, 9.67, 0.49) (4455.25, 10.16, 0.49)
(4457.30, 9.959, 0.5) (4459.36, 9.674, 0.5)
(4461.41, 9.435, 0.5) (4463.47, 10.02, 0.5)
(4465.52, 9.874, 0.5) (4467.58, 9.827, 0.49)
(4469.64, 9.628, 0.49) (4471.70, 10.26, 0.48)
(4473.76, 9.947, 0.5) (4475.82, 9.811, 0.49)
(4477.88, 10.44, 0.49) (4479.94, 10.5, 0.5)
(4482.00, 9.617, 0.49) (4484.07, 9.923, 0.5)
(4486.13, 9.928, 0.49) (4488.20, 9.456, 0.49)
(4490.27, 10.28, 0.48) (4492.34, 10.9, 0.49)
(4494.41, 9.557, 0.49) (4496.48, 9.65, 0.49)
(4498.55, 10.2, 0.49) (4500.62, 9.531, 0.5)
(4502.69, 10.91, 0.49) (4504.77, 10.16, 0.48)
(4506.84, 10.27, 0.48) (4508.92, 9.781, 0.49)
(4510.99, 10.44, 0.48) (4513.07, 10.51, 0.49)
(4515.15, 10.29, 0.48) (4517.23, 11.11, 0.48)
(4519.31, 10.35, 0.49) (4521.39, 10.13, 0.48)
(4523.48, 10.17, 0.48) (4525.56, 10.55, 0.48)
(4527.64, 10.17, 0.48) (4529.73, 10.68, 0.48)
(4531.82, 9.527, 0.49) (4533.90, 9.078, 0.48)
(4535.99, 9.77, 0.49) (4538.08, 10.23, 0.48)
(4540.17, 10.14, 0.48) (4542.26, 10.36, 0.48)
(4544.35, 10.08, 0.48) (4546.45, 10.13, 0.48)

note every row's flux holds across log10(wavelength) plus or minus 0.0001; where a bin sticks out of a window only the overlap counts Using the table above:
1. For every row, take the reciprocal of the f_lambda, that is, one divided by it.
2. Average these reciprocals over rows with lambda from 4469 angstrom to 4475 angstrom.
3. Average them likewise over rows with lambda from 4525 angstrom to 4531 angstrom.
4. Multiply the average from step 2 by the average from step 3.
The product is 0.0096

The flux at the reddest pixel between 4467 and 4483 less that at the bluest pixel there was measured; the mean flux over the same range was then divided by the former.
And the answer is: -48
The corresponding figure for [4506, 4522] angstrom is -74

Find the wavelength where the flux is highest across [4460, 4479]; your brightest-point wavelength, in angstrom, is 4477.88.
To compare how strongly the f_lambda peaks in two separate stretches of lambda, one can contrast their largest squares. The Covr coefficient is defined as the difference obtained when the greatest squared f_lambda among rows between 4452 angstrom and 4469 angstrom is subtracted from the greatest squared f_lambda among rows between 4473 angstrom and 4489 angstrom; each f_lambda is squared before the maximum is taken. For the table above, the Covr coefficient 7.0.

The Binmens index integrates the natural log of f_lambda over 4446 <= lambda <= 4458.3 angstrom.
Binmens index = 28.35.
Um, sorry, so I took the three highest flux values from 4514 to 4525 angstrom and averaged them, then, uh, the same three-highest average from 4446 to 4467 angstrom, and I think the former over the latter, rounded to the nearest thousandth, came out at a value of 1.036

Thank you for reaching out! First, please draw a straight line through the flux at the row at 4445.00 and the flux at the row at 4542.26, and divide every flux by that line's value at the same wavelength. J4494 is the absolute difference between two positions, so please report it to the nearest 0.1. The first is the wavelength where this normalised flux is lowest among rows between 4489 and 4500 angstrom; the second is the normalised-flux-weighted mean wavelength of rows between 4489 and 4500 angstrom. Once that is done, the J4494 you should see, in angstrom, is 0.1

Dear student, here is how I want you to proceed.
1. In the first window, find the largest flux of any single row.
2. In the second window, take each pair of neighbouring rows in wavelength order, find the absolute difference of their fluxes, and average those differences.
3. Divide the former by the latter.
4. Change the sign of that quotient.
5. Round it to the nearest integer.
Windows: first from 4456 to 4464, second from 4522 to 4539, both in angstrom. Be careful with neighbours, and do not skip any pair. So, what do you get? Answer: -17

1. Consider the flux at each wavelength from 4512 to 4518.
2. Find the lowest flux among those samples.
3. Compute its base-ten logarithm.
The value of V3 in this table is 1.012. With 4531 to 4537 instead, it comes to 0.958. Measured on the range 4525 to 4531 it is 1.007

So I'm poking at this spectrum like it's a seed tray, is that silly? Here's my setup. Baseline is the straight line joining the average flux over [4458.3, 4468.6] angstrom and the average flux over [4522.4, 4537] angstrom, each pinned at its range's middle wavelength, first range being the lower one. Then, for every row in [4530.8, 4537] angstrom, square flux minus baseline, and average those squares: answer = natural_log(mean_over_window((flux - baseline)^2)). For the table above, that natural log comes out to -1.0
